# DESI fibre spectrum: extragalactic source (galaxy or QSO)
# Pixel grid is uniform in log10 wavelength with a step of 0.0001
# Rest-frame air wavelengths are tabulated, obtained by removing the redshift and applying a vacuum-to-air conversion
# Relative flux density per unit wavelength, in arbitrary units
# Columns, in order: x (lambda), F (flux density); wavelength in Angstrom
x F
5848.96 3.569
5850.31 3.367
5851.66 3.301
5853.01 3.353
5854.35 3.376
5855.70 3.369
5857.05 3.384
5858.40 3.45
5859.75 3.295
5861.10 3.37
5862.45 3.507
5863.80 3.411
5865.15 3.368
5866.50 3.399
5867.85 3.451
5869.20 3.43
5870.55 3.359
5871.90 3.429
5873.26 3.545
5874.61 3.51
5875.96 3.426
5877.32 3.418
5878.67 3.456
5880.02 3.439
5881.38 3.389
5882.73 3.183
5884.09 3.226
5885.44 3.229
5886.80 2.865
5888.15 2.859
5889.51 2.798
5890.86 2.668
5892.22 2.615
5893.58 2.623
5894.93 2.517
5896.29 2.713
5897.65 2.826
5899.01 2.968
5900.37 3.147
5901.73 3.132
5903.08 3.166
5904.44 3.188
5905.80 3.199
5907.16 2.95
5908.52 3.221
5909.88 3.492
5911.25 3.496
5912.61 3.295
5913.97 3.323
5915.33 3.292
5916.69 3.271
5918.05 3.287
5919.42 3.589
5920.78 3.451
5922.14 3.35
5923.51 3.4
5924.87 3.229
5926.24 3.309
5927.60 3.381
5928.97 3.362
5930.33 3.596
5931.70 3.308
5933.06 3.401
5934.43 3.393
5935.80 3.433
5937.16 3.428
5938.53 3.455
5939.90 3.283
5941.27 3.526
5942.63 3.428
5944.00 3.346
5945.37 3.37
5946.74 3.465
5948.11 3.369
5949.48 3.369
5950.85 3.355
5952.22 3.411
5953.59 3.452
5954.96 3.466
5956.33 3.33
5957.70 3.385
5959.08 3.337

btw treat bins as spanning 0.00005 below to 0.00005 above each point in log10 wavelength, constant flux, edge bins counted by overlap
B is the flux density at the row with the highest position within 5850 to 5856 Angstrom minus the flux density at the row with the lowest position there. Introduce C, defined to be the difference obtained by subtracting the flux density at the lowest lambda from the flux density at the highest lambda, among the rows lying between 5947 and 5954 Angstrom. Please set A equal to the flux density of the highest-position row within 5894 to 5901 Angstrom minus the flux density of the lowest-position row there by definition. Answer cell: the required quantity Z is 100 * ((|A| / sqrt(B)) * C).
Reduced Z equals 116.9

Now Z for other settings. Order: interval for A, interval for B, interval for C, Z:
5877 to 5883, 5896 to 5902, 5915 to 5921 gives 5.8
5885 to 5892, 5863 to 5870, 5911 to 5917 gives -91.6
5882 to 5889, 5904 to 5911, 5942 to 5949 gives -3.5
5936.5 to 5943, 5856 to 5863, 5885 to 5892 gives 0.0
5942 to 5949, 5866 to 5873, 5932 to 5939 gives 1.8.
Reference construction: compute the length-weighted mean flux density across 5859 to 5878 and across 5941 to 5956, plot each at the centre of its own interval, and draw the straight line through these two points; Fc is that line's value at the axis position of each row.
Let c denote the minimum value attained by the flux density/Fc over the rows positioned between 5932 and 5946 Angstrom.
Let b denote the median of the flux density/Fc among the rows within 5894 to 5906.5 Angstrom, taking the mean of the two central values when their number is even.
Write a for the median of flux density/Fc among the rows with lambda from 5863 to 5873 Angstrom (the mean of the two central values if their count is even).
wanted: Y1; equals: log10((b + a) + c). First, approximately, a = 1.00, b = 0.92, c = 0.96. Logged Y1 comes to 0.459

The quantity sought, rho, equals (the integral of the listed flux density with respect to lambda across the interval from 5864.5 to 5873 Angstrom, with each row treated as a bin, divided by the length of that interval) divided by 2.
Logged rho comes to 1.71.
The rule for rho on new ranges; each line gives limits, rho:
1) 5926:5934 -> 1.70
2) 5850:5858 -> 1.68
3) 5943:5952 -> 1.69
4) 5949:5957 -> 1.70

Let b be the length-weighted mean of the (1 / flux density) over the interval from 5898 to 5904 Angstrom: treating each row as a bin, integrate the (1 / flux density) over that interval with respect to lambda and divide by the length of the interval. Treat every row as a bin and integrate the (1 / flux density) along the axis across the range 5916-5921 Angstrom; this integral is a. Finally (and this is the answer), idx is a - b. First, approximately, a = 1.48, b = 0.324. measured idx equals 1.15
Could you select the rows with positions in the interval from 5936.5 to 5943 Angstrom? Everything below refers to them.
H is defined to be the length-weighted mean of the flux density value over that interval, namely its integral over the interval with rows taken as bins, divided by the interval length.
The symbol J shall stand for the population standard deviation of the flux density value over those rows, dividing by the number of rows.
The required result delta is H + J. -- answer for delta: 3.50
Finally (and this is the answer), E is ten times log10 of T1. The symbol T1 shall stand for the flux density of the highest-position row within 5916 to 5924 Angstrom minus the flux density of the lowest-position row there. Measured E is -9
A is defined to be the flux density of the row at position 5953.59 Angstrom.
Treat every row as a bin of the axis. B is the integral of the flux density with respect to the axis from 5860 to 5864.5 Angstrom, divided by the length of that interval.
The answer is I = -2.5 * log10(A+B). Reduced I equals -2.09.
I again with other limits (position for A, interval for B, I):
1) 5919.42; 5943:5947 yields -2.11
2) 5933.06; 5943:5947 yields -2.08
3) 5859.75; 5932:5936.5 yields -2.07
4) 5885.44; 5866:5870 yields -2.06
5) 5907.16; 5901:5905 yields -1.97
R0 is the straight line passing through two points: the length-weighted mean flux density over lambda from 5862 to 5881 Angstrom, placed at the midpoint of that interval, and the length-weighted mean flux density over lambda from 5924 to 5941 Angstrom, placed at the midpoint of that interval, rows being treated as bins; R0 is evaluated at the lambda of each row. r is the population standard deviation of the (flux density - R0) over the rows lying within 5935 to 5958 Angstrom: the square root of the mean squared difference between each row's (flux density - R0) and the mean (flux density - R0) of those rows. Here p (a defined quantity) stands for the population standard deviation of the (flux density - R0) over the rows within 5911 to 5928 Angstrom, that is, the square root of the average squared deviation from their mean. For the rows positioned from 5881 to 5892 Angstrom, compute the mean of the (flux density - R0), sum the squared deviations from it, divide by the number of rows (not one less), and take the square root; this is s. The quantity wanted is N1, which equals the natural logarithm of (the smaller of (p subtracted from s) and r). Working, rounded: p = 0.10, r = 0.058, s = 0.24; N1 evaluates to -2.84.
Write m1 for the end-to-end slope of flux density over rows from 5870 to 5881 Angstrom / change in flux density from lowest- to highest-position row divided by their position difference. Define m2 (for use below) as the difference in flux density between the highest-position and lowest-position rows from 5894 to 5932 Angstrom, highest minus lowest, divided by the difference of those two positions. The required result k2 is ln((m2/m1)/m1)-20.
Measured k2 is -14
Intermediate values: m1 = 0.008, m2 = 0.022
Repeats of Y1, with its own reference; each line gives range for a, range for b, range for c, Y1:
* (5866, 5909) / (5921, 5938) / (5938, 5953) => 0.461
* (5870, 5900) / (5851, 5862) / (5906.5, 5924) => 0.445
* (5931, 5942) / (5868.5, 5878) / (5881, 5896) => 0.438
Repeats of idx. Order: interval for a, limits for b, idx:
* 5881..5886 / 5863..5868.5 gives 1.25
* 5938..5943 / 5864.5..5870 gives 1.17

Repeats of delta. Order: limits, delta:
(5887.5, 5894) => 2.81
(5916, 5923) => 3.51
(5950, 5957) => 3.46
